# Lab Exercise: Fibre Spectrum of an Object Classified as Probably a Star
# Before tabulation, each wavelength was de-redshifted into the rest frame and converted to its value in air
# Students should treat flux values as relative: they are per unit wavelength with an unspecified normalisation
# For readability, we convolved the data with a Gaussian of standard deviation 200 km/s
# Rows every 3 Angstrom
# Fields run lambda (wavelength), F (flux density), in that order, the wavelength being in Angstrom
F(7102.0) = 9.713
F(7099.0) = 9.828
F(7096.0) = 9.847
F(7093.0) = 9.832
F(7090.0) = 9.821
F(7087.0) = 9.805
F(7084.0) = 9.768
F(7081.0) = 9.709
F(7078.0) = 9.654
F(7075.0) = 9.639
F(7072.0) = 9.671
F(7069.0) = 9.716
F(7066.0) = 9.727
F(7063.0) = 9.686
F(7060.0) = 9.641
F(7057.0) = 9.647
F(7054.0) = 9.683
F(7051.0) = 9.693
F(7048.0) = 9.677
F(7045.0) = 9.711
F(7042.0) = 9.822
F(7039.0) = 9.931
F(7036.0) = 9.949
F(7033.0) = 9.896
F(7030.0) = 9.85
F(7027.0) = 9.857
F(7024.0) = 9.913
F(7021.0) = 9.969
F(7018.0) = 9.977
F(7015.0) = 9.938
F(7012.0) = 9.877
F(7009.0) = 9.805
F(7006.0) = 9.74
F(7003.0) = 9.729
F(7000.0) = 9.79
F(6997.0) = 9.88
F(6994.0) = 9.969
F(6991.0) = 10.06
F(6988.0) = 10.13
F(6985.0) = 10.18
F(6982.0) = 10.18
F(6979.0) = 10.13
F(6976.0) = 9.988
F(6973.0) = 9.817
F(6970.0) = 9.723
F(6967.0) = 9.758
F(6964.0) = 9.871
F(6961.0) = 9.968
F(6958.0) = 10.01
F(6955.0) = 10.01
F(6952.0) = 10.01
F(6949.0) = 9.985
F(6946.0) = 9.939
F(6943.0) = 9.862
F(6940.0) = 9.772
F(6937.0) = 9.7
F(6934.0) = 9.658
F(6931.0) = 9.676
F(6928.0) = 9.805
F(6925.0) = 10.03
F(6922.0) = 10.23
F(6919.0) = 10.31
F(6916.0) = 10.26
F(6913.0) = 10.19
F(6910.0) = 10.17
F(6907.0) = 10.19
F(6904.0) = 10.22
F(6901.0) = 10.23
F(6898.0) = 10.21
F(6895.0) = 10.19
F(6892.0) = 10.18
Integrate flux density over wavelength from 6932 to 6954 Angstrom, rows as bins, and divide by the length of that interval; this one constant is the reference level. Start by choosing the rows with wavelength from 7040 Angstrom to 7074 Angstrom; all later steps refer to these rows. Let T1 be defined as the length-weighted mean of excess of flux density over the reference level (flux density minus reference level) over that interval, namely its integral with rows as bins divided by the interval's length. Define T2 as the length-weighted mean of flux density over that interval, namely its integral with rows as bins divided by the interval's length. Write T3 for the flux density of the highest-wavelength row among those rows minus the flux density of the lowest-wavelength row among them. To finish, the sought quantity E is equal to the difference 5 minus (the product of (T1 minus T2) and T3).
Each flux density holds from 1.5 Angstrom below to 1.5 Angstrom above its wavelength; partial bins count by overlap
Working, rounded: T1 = -0.15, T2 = 9.70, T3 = -0.2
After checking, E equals 4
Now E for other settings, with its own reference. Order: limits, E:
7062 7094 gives 6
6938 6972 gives 5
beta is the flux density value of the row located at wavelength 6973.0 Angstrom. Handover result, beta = 9.817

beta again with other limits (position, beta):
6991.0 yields 10.06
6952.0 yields 10.01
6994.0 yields 9.969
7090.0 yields 9.821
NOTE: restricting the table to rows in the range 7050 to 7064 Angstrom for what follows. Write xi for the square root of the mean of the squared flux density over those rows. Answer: 9.7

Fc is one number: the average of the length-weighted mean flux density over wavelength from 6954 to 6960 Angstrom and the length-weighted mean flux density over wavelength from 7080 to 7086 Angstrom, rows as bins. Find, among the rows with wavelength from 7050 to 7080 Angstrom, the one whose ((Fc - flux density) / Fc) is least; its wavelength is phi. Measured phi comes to 7066.0 Angstrom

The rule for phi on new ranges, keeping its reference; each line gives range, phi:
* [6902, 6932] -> 6919.0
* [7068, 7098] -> 7096.0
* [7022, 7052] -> 7036.0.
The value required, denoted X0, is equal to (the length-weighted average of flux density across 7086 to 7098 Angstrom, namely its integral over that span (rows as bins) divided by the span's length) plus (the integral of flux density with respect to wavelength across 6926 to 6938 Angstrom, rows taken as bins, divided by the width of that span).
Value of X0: 19.6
